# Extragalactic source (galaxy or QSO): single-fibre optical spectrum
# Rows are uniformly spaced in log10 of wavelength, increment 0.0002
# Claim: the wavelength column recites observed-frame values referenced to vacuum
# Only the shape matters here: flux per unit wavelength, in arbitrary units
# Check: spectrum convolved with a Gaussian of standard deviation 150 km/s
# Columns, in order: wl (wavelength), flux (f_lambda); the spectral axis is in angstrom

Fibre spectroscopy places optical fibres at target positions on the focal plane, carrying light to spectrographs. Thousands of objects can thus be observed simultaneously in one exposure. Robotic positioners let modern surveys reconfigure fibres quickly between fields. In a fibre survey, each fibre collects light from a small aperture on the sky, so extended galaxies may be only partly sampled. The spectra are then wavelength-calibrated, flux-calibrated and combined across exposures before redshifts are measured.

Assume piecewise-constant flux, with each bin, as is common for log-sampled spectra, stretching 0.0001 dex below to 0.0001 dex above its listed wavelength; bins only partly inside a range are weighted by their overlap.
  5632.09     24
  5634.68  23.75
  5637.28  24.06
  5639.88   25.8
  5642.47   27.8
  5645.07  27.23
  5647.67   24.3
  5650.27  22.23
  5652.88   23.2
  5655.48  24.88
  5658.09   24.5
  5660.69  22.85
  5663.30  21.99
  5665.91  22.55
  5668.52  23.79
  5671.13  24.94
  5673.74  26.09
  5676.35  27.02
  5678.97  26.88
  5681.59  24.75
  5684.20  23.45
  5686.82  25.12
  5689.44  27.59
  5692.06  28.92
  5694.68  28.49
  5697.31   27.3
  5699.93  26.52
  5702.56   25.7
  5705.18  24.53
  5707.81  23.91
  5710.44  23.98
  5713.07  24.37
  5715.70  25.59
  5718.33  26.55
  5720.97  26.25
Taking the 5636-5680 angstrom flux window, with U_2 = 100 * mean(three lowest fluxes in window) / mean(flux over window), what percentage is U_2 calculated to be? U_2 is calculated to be 90.1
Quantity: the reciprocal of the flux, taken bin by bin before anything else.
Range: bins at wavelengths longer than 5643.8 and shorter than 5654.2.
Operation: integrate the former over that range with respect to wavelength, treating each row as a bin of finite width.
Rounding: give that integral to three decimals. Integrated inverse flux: 0.432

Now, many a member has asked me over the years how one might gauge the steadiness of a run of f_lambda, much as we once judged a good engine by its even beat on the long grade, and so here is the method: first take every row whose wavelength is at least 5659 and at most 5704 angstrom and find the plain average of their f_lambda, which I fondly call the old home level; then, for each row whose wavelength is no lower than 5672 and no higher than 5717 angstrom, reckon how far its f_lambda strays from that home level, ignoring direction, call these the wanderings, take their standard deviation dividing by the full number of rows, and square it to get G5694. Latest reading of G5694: 0.78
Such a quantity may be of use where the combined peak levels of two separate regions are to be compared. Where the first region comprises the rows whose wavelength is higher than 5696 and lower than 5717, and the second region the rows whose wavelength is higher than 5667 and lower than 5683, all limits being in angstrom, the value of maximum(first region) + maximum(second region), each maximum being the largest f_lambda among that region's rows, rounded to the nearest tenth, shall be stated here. 54.3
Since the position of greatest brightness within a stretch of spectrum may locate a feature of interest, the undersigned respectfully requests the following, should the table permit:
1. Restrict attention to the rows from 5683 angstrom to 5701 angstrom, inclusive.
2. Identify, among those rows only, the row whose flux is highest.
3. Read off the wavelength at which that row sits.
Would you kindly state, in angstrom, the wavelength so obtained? 5692.06 angstrom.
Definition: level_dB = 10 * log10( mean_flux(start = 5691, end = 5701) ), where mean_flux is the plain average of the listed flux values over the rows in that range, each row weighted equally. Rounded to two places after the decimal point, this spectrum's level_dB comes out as 14.44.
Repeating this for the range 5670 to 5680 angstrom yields 14.19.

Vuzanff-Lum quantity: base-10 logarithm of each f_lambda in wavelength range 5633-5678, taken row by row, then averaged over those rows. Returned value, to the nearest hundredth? 1.39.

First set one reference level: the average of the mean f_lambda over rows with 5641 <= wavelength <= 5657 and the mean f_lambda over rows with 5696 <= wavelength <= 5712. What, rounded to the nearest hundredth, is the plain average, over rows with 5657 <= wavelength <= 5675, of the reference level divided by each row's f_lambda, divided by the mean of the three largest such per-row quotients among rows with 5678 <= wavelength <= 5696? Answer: 1.03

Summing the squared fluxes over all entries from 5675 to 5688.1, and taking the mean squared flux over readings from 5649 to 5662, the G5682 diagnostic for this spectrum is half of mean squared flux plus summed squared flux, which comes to 1900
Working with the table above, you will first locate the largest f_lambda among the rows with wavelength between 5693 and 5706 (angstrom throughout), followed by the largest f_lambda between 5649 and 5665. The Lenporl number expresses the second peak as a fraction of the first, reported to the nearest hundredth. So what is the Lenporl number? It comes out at 0.87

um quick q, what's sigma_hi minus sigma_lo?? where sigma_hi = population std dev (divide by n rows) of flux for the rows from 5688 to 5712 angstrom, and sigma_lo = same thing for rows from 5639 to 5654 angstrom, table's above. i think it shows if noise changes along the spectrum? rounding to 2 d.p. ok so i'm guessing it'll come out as -0.24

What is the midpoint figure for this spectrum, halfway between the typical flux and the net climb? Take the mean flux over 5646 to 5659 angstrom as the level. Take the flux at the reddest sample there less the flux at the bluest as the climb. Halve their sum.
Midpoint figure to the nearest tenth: 12.0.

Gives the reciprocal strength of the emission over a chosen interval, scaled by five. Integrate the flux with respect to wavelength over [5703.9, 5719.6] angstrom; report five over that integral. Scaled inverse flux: 0.013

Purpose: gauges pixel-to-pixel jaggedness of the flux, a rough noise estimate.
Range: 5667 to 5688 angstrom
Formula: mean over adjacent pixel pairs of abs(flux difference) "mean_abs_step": 1.21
